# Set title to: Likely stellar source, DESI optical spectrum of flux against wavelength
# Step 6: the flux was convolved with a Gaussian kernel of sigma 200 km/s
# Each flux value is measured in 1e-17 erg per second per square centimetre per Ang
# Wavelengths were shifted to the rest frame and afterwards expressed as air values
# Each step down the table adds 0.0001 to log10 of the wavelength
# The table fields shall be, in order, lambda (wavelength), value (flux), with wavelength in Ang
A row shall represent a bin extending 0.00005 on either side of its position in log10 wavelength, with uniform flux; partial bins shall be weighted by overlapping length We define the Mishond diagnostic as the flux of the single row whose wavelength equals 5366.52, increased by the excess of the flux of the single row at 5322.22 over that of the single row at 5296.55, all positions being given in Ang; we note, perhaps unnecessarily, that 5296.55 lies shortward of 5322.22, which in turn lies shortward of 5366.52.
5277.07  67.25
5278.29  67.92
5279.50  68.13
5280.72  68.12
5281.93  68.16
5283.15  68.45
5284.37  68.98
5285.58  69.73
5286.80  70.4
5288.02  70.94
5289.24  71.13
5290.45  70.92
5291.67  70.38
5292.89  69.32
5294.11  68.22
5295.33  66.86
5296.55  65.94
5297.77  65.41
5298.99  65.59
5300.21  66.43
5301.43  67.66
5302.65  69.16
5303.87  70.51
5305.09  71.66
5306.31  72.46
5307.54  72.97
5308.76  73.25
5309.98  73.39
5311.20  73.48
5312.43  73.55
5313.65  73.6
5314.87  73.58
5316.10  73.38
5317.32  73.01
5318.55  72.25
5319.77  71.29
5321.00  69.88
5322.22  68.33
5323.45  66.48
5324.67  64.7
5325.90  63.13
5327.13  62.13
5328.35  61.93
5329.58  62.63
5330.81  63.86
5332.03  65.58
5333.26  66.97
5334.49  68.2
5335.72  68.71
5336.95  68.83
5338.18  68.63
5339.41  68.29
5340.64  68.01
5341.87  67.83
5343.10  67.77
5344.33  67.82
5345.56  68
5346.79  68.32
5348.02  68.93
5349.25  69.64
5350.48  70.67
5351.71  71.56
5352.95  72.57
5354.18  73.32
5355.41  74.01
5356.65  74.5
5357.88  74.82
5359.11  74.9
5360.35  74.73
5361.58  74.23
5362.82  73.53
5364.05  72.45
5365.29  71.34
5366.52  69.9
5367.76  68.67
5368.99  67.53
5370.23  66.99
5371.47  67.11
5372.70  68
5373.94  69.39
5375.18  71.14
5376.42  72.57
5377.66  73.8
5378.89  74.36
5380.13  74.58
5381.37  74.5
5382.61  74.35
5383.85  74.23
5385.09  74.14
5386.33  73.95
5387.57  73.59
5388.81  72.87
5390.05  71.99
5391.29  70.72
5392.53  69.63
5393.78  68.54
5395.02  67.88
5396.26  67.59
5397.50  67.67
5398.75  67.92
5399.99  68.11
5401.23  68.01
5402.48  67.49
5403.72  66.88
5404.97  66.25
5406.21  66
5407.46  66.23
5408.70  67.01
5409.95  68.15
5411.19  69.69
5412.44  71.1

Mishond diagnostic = 72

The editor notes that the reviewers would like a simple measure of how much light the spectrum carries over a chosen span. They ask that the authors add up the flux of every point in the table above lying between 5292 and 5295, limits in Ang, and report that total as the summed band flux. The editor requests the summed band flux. 138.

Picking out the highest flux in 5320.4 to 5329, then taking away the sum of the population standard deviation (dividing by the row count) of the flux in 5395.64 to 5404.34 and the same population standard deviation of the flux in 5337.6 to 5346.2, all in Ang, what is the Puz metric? 69.2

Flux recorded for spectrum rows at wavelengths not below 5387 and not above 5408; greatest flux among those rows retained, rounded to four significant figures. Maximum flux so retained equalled 73.59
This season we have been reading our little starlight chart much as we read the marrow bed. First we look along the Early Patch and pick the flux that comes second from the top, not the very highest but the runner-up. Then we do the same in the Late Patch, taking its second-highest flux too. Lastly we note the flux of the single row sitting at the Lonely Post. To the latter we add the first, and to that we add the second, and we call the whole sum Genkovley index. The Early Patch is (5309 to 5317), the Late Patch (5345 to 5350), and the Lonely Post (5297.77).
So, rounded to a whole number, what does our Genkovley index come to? 208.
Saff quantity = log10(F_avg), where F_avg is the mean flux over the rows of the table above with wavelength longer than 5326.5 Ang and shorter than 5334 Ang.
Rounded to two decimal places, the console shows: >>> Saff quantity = 1.81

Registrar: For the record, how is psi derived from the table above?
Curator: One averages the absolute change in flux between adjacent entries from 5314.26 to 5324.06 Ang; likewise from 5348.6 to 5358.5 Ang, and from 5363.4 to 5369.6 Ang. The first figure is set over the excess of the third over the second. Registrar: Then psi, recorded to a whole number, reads 2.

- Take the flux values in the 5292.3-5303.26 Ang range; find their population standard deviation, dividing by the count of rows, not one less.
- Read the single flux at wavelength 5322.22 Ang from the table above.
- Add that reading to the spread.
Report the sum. 69.7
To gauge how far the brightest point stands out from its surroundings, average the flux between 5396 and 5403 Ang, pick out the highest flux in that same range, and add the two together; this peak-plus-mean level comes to 136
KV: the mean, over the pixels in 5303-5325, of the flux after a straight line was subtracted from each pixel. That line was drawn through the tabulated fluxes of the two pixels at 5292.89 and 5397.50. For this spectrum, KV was 2.6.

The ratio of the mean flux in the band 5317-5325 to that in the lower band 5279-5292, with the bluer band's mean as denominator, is 1.00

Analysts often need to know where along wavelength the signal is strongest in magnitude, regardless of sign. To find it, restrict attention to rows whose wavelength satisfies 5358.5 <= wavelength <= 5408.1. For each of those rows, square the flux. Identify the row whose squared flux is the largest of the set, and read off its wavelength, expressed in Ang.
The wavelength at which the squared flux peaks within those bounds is 5359.11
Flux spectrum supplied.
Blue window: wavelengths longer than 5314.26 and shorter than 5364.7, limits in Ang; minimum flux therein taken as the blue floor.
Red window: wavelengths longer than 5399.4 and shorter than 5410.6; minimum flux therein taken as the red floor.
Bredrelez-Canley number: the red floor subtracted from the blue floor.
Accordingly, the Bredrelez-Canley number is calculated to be -4.1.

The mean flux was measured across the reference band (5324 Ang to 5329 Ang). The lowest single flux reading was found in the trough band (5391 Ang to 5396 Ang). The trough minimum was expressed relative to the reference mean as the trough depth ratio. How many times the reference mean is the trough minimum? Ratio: 1.08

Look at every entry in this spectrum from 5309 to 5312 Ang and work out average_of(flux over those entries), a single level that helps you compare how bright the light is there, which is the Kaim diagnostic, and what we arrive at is 73.4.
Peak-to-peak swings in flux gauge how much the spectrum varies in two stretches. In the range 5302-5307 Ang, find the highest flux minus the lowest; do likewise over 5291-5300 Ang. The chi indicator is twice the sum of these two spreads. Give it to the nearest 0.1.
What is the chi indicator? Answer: 16.5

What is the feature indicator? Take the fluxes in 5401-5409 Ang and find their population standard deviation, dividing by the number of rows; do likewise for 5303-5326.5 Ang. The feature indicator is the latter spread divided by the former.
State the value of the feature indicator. 4.6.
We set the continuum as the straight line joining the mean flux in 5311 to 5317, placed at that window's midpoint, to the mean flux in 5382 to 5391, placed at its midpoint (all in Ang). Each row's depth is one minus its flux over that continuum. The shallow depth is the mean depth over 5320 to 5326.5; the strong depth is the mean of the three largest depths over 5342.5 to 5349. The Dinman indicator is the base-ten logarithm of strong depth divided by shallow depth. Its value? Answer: -0.1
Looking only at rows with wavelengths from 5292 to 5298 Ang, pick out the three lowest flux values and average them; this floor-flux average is 66.1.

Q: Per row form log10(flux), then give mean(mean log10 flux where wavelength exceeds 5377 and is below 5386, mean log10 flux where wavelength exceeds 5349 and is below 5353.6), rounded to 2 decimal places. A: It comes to 1.86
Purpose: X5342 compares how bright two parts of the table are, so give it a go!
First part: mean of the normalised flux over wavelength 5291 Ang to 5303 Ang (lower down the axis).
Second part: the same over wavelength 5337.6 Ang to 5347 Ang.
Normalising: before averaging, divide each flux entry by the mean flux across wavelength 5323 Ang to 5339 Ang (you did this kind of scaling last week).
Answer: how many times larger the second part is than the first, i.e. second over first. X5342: 1.01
